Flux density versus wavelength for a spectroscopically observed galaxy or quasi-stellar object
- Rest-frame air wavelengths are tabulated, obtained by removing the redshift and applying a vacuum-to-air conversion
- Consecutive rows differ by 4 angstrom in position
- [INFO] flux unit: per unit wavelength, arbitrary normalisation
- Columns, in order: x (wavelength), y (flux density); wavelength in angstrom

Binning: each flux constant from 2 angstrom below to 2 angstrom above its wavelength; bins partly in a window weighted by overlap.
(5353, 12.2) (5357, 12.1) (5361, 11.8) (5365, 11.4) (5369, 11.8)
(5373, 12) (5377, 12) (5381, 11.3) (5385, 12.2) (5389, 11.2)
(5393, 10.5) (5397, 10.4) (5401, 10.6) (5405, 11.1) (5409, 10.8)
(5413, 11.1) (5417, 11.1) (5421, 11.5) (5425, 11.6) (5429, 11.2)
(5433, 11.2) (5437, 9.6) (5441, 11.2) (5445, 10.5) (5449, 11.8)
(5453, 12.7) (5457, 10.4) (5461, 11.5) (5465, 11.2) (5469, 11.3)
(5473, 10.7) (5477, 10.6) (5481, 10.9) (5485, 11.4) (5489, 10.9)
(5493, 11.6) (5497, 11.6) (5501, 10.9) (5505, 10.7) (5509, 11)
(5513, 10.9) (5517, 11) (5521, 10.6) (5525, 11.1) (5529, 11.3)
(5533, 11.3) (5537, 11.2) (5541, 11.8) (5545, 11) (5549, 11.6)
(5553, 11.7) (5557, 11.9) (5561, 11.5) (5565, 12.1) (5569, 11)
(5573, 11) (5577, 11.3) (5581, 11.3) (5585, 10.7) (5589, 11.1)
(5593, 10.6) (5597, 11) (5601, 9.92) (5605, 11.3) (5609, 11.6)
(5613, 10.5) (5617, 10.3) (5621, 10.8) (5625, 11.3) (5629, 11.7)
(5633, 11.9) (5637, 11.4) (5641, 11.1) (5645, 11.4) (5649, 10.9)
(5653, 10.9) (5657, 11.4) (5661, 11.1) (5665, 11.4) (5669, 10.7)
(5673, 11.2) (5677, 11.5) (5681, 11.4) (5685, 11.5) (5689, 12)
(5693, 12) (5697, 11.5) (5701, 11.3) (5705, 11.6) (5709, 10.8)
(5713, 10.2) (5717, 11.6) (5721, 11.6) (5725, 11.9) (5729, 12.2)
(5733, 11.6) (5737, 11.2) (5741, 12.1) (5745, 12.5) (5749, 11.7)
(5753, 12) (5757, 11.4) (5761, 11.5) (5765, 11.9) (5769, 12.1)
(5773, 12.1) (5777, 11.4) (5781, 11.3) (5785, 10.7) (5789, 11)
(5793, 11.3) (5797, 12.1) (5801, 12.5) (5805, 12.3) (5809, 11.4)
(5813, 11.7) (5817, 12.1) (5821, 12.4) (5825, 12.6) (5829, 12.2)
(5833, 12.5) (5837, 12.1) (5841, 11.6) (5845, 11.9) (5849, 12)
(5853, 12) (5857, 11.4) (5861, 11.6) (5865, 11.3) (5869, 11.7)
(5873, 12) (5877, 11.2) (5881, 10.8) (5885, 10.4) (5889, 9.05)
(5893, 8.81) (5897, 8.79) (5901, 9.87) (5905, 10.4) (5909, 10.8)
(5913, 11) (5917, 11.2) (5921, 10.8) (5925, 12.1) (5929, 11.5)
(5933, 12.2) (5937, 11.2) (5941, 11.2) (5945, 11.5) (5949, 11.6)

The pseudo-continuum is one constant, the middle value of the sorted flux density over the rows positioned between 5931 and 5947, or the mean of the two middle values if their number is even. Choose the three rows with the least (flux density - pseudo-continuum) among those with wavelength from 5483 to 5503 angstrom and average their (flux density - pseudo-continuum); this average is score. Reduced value -0.28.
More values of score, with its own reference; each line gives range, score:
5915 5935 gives -0.18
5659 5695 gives -0.35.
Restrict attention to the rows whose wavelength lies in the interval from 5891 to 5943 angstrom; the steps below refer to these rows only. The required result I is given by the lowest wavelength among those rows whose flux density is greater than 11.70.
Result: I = 5925 angstrom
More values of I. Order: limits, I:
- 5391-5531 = 5449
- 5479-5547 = 5541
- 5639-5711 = 5689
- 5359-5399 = 5361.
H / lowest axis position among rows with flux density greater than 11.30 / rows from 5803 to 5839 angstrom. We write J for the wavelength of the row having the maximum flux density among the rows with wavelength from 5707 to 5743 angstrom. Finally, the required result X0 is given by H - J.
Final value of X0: 76 angstrom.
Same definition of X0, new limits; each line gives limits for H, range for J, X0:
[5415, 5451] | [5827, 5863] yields -412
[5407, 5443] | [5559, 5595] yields -144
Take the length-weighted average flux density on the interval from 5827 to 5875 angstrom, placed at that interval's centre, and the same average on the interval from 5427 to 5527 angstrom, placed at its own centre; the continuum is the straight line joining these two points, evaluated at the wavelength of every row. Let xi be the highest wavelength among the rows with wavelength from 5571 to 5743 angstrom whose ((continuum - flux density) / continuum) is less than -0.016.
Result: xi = 5741 angstrom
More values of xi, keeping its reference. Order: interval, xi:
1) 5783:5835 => 5833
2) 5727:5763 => 5753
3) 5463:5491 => 5485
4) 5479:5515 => 5497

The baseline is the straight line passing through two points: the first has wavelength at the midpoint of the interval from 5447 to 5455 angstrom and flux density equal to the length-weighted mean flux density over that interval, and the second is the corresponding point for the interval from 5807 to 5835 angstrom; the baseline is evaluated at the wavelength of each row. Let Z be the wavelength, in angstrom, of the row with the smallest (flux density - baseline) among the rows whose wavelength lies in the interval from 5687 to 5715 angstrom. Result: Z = 5713 angstrom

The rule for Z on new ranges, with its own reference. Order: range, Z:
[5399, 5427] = 5401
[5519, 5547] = 5521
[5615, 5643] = 5617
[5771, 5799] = 5785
